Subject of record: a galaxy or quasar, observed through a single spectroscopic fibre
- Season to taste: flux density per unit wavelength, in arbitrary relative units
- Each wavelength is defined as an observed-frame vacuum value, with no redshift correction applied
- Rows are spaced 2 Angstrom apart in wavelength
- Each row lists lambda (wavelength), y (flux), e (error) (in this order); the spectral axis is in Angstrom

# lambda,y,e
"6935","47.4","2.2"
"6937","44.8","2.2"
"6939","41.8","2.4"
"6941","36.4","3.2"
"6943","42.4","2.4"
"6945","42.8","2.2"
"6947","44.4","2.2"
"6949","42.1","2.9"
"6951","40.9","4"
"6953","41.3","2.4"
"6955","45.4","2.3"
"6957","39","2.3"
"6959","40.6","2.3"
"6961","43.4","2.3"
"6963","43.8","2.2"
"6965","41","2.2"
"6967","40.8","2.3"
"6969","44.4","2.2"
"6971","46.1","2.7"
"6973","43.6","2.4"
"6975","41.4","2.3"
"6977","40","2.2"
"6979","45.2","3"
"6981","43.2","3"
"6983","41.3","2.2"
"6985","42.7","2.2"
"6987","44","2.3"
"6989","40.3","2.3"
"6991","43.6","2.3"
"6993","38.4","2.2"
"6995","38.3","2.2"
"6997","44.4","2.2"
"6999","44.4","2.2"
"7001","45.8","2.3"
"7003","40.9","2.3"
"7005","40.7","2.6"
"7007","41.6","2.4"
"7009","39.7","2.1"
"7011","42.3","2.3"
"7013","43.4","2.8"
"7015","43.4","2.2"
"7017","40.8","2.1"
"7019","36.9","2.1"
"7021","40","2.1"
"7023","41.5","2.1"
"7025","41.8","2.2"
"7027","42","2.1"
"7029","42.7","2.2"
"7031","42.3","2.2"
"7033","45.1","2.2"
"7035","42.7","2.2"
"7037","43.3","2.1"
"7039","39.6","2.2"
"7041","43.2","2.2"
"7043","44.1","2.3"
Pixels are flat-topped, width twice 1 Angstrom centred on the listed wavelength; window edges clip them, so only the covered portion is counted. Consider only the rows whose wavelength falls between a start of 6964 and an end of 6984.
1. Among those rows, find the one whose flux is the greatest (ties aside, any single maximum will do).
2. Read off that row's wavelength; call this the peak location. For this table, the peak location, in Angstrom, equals 6971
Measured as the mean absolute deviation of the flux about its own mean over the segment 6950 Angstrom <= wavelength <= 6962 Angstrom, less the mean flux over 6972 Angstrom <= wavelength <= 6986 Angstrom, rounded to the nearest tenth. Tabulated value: -40.7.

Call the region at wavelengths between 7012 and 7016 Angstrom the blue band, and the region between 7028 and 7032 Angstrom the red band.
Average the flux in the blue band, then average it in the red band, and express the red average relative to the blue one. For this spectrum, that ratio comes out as 0.98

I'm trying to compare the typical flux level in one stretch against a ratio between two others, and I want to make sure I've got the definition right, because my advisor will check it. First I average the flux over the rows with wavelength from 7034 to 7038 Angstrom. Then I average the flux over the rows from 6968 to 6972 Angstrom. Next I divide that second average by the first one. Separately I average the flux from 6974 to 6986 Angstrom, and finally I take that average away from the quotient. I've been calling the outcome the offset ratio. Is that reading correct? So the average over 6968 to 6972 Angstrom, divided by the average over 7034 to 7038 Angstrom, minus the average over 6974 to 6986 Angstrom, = -41.2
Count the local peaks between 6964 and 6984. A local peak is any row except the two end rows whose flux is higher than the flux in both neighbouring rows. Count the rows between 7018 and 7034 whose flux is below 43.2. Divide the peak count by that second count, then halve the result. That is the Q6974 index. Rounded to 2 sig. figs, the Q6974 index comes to 0.14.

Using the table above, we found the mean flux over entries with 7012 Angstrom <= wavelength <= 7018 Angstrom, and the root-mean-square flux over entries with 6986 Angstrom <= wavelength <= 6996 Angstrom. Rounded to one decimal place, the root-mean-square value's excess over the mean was -1.5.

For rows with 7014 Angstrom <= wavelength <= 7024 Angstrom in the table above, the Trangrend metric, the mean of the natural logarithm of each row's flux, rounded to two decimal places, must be 3.70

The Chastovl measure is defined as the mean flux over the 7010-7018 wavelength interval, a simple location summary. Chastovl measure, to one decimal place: 42.5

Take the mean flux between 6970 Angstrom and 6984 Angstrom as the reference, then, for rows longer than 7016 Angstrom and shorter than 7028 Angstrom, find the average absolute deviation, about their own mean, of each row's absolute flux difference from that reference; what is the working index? 1.37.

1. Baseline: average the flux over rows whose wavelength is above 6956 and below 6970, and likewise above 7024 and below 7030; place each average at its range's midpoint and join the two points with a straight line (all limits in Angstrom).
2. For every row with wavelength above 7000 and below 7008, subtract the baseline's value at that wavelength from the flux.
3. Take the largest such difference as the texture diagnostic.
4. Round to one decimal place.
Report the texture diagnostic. 3.8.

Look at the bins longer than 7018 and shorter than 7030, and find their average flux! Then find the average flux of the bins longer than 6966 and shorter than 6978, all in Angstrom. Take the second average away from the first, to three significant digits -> -1.90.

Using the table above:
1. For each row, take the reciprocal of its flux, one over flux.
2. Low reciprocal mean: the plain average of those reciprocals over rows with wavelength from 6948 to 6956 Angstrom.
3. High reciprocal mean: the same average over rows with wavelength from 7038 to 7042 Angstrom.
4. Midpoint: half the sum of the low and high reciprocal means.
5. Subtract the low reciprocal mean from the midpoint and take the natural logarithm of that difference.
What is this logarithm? -8.1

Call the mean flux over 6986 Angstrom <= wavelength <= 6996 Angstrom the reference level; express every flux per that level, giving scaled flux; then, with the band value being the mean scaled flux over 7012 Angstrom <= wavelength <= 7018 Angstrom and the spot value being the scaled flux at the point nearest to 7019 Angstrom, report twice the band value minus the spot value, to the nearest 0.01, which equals 1.18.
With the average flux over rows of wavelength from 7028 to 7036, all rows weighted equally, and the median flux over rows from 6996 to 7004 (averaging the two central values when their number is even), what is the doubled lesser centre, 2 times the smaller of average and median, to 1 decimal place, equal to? 86.4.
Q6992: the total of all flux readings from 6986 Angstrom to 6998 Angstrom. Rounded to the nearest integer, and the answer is 249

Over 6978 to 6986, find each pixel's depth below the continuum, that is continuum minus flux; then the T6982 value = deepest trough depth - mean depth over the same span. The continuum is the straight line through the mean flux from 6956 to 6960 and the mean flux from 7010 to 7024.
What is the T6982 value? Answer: 1.8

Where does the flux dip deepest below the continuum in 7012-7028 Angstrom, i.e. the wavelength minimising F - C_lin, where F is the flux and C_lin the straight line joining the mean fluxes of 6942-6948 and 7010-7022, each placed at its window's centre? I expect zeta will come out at 7019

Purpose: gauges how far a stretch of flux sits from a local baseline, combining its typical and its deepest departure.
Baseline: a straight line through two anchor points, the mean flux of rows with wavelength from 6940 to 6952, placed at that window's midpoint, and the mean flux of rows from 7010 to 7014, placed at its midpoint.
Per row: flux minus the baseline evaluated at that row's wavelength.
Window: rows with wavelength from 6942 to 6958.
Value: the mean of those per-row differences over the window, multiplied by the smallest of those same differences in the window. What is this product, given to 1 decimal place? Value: -1.9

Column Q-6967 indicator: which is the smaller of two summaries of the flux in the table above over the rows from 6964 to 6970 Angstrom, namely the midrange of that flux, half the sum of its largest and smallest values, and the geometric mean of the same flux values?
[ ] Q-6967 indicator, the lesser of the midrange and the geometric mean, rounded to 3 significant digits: 42.0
